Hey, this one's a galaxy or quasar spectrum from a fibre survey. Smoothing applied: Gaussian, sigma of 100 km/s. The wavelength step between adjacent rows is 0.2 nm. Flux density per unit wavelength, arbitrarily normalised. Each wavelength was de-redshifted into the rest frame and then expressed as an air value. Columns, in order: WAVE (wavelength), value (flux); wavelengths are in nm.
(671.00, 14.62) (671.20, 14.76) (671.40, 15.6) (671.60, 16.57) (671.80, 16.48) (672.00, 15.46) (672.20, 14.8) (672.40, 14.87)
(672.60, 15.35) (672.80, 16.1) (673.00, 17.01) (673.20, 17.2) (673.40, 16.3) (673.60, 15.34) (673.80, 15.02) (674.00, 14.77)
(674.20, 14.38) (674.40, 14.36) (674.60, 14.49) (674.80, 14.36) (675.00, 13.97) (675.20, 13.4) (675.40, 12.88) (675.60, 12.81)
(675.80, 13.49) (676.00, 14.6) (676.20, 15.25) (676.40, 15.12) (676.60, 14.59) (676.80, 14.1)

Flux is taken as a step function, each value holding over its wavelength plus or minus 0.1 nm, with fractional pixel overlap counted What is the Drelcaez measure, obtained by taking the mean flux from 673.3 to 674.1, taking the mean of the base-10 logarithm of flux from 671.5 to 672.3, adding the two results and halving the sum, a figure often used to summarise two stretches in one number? 8.28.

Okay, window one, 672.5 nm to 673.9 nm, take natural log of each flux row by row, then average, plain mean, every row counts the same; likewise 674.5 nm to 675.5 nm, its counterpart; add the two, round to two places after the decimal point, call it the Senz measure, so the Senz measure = 5.40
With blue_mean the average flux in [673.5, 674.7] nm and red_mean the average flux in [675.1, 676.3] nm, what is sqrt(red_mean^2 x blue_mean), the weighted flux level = 52.7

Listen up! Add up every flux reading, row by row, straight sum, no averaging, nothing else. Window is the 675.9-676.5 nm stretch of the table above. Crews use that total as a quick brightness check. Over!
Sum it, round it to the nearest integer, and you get 45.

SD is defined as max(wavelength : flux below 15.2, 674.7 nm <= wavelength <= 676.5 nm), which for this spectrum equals 676.40 nm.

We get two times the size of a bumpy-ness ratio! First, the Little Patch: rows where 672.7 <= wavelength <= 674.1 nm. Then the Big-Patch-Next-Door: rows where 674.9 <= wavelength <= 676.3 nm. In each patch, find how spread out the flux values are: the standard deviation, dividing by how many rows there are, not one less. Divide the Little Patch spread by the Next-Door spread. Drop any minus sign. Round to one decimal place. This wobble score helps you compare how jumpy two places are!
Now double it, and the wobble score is 2.1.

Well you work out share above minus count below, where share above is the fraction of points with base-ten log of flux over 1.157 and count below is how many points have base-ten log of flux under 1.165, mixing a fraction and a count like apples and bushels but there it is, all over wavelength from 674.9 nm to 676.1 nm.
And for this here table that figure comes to -6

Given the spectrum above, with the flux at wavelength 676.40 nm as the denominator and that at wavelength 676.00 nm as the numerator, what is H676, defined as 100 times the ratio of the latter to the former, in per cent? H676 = 97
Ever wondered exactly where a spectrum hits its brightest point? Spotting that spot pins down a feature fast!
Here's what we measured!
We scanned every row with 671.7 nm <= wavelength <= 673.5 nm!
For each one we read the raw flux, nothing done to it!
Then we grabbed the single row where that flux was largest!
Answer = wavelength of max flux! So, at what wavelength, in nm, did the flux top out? 673.20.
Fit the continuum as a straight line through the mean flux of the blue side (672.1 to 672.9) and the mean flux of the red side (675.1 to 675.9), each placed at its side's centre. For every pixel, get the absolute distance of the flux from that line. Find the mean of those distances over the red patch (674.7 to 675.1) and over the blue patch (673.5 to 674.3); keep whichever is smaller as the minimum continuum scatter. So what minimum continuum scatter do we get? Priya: 0.59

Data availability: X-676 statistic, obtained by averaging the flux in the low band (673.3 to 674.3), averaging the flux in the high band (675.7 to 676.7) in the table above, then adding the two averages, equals 29.8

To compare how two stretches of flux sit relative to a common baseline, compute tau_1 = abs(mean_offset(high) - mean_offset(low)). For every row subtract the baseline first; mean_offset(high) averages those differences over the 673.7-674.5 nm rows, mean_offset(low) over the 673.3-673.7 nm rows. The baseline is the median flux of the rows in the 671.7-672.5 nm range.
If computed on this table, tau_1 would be 1.2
